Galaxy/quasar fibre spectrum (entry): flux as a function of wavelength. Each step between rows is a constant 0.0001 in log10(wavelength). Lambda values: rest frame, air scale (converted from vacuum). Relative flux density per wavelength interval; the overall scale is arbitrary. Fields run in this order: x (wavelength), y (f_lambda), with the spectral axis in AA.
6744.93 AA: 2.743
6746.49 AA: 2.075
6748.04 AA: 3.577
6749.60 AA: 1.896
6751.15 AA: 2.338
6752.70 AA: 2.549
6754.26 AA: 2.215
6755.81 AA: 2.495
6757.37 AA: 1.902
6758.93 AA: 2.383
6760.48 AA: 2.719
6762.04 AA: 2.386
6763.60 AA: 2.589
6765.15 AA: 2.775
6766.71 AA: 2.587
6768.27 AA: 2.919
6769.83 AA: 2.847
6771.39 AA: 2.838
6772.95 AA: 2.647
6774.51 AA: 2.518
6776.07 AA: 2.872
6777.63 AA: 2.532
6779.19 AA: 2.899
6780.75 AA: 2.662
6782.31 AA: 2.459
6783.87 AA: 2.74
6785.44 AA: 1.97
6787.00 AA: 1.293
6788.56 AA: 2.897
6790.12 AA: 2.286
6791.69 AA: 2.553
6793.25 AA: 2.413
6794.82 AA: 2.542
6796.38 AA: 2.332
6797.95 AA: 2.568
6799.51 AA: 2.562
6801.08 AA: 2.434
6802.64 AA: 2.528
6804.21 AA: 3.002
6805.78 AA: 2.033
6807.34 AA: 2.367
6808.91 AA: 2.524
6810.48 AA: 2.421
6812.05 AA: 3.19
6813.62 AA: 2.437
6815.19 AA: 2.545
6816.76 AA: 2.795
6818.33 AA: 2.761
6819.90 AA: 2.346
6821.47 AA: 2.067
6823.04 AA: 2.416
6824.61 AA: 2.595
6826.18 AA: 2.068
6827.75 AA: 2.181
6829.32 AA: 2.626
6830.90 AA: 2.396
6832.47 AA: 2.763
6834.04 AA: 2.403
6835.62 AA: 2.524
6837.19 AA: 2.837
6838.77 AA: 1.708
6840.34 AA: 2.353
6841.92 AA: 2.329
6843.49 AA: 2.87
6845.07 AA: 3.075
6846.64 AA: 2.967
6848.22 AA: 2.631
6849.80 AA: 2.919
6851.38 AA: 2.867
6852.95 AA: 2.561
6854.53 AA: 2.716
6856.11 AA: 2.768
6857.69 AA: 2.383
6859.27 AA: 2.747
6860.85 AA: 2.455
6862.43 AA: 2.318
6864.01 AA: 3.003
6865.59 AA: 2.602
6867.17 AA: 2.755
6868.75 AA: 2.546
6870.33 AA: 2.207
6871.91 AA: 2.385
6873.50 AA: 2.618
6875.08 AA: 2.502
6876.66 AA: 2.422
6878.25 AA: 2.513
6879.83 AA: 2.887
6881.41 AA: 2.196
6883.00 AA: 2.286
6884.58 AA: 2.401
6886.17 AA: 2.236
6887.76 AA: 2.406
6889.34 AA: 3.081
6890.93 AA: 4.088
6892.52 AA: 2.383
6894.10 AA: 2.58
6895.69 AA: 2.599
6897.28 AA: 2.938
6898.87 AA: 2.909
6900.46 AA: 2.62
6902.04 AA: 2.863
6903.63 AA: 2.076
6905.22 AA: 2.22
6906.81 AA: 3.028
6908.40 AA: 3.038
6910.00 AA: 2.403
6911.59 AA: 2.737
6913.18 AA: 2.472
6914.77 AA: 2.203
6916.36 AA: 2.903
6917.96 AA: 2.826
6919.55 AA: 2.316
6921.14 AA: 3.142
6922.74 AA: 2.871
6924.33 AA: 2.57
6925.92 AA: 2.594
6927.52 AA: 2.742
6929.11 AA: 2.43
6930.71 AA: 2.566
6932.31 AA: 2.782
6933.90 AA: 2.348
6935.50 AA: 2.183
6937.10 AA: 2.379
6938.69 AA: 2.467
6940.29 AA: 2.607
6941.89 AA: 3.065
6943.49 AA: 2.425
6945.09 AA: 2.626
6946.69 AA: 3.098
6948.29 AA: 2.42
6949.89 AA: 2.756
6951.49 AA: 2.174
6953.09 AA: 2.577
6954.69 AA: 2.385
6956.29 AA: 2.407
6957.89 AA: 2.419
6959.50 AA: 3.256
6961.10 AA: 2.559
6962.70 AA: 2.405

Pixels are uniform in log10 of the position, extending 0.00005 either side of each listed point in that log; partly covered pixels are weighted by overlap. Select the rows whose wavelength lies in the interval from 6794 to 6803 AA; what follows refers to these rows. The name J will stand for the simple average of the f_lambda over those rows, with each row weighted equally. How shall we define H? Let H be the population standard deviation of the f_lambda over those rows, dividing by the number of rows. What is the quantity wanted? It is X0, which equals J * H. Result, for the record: 0.2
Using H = 0.09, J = 2.49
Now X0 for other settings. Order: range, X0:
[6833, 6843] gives 0.8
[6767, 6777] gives 0.4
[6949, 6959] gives 0.4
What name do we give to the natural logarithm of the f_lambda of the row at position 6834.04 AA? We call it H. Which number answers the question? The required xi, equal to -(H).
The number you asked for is -0.88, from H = 0.88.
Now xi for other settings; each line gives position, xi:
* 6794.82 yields -0.93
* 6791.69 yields -0.94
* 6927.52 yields -1.01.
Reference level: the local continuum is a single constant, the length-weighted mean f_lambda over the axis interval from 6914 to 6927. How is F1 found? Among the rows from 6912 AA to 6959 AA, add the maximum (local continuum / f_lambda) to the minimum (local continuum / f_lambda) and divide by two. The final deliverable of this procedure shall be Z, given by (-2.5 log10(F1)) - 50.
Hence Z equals -50.0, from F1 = 1.04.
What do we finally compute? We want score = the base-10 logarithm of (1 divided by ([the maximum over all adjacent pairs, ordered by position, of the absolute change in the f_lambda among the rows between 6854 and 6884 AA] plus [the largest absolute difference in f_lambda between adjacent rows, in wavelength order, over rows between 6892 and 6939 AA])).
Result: -0.18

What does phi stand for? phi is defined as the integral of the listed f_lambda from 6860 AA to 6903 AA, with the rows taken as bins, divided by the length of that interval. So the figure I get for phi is 2.62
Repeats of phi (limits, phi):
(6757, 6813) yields 2.54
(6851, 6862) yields 2.62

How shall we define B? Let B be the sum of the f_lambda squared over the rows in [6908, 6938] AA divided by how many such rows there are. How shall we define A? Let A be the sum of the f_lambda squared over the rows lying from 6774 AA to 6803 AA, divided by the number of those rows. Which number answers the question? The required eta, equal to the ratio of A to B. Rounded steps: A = 6.3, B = 6.86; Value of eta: 0.91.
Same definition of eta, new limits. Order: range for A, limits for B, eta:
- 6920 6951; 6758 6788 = 1.05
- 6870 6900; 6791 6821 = 1.07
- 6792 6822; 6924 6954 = 0.96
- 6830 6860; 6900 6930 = 0.99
